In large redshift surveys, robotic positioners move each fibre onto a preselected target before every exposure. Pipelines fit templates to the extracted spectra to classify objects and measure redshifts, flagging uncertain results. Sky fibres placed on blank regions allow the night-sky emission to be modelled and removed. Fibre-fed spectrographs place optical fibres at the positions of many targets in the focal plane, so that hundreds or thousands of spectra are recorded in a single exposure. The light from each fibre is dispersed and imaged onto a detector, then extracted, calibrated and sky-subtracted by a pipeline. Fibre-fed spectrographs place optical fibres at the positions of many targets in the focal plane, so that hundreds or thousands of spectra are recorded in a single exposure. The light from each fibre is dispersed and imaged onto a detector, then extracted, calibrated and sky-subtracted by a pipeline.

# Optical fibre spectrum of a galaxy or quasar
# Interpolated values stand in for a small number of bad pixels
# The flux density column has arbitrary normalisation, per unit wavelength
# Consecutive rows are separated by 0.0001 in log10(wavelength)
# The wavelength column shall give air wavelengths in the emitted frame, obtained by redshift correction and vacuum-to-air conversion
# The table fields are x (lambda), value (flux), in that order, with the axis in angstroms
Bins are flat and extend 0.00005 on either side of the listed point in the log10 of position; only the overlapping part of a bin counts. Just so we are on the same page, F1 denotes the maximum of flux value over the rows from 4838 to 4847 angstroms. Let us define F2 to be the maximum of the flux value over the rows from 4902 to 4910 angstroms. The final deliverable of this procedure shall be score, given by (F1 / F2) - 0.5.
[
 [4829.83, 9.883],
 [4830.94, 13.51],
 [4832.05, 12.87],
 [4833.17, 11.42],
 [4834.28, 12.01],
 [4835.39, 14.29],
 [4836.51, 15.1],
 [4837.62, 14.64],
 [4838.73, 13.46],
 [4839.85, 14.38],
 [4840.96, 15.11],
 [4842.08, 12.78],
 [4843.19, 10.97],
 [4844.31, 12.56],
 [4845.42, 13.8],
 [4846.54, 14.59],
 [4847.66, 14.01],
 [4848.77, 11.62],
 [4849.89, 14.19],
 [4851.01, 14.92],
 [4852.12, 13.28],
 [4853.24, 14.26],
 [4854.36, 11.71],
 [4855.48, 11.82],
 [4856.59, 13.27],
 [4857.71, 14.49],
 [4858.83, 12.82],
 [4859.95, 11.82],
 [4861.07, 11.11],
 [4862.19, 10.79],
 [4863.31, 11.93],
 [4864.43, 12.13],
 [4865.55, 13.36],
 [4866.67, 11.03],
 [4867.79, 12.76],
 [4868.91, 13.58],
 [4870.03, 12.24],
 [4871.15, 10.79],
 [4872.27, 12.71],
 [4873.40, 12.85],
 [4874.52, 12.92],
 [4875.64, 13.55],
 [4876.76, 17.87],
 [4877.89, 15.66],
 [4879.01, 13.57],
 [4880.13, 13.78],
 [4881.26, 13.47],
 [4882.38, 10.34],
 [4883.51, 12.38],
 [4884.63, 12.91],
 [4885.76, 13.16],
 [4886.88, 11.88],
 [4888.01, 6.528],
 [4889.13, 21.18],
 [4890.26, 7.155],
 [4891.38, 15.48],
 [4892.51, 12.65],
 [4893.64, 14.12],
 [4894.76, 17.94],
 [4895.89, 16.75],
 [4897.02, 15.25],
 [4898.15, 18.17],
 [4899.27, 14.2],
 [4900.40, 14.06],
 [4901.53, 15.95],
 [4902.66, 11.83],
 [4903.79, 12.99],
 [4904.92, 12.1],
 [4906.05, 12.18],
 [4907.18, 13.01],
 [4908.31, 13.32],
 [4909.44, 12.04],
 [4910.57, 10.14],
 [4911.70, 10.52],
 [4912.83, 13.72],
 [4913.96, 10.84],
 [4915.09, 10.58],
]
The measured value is 0.63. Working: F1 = 15.11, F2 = 13.32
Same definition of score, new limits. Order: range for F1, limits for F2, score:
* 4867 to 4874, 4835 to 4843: 0.40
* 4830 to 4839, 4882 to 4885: 0.67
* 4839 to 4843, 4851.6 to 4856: 0.56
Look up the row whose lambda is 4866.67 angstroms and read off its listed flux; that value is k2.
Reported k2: 11.03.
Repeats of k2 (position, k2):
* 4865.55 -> 13.36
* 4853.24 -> 14.26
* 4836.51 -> 15.1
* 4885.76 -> 13.16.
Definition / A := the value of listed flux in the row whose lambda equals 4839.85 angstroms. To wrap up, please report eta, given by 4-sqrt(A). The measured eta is 0.21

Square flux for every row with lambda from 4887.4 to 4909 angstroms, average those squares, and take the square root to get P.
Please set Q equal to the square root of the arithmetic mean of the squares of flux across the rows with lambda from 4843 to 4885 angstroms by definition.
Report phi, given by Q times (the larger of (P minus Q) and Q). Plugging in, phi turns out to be 170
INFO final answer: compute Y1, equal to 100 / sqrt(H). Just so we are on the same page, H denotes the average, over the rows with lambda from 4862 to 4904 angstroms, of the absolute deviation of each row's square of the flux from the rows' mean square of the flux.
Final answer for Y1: 13.6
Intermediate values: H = 54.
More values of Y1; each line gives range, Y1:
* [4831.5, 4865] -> 18.0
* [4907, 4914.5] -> 18.5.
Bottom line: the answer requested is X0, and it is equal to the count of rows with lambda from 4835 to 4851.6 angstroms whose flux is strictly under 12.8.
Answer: 4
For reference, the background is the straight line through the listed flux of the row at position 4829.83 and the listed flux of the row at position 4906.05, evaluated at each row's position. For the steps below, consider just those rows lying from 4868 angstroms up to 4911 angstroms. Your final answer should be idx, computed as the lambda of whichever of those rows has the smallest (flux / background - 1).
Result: 4888.01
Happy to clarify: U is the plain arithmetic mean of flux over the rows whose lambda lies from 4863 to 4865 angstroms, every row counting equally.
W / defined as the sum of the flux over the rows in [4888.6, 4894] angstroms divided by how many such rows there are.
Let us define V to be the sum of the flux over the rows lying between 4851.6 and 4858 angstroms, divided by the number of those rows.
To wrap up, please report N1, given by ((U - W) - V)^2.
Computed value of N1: 232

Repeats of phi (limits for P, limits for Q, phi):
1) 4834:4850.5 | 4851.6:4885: 167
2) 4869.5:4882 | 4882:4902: 206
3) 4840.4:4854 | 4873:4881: 208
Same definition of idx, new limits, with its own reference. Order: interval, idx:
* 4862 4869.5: 4862.19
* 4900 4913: 4910.57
